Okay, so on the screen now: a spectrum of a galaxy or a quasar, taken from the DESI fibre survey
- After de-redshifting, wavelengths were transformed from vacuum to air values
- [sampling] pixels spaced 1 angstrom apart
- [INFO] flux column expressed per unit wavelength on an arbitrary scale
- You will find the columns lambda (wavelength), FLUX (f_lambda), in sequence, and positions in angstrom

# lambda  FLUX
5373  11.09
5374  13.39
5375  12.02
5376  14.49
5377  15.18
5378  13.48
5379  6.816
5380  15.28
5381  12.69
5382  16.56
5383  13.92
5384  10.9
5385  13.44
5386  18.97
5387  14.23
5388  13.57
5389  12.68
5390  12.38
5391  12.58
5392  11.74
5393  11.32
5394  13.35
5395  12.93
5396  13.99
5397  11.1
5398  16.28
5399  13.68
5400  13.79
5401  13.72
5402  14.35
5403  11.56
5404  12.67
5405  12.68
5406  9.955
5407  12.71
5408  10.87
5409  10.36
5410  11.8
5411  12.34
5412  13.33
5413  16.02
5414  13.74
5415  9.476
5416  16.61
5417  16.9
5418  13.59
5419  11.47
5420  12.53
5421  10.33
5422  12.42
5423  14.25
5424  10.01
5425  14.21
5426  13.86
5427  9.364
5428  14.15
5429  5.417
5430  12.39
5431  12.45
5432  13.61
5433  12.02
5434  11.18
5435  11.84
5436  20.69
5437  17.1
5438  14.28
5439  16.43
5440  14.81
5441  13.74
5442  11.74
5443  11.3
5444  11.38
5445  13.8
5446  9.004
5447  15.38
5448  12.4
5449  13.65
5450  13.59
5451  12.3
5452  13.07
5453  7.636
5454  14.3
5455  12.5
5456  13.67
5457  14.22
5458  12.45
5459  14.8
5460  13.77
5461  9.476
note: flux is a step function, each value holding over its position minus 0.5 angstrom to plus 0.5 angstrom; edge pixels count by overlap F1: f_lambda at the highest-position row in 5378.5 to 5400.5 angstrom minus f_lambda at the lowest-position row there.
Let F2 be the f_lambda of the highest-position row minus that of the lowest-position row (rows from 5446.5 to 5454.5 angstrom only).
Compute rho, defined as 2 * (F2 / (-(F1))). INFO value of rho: 0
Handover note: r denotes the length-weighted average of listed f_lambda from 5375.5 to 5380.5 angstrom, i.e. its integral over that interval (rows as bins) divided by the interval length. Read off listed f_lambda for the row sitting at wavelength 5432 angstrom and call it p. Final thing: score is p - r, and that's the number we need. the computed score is 1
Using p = 13.61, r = 13.0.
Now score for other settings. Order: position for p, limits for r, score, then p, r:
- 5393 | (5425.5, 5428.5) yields -1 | 11.32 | 12.5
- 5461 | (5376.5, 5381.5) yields -3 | 9.476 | 12.7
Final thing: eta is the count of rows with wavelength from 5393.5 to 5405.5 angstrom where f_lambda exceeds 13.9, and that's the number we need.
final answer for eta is 3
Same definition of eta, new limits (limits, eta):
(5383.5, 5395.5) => 2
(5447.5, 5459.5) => 3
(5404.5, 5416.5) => 2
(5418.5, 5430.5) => 3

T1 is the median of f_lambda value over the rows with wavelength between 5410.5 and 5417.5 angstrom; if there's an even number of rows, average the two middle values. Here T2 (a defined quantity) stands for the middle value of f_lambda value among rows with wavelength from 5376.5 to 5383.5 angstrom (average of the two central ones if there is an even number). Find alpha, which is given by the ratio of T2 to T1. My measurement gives 1.01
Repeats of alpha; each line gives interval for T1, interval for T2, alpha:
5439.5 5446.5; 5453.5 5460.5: 1.17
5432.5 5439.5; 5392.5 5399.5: 0.93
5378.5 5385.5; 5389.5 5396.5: 0.94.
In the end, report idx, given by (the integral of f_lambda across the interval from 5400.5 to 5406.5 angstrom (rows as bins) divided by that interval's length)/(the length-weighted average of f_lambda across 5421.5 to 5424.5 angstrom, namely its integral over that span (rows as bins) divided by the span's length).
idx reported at 1.02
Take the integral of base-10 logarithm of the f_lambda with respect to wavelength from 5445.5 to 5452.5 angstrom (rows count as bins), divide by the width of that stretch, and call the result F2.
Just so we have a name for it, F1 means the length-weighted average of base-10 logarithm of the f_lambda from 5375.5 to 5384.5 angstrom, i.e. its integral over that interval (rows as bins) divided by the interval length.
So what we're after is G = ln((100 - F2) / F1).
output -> 4.489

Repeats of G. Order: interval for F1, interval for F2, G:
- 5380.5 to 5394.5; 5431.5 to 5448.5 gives 4.477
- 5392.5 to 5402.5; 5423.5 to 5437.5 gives 4.475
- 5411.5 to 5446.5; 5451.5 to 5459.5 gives 4.496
